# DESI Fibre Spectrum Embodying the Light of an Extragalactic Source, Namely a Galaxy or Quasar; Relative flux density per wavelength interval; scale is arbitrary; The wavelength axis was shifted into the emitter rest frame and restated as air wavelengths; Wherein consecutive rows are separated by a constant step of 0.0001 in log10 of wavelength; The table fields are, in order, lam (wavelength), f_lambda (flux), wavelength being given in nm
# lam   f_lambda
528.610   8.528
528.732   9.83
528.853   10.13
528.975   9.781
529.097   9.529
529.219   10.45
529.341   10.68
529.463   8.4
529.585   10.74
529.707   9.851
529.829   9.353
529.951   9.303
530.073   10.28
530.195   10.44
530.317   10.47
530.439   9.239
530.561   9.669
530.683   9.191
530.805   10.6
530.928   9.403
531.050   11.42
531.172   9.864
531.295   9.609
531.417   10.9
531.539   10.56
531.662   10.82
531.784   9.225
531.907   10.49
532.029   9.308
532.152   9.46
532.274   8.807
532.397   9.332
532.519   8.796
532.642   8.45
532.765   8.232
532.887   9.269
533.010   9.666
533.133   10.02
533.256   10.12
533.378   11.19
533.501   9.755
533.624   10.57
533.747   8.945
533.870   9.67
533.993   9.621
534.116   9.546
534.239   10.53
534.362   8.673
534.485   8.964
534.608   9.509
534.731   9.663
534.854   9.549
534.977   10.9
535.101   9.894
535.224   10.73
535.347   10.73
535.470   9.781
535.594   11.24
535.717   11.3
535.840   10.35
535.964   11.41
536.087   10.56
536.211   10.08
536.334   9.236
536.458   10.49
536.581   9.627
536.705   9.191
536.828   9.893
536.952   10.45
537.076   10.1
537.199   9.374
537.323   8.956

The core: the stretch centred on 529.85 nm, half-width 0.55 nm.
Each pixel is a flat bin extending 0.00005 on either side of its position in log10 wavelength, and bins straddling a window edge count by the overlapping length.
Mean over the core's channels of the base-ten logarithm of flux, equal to 1.00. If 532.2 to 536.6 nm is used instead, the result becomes 0.99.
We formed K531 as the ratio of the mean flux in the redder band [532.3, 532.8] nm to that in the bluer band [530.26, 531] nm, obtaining 0.89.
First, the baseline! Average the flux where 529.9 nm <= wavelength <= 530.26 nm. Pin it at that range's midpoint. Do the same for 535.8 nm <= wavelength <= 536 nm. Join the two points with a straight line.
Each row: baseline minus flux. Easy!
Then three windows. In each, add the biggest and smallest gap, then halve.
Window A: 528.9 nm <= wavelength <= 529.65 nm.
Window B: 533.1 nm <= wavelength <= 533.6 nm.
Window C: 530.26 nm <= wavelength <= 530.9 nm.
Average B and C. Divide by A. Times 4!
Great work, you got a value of 1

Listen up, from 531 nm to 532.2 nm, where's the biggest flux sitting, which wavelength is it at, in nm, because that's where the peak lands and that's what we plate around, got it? 531.050 nm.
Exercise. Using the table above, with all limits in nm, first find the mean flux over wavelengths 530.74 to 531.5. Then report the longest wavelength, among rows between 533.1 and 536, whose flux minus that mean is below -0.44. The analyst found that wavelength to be 535.470 nm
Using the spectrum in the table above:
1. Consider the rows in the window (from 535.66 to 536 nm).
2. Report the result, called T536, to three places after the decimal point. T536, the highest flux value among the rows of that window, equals 11.410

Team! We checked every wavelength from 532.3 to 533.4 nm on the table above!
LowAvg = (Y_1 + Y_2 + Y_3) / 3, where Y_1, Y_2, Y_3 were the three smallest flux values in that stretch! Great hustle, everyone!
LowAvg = 8.49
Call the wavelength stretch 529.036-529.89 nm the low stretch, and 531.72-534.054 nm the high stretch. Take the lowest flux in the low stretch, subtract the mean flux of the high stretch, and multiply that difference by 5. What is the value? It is -5.6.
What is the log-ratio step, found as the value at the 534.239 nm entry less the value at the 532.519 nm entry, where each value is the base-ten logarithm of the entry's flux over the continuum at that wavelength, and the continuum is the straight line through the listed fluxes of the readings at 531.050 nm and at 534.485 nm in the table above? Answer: 0.13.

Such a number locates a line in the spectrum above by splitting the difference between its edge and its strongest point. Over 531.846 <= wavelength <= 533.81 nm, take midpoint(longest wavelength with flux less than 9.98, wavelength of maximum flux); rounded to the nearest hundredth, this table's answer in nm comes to 533.56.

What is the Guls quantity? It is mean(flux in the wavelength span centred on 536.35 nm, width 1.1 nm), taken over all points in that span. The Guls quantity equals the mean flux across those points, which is 10.1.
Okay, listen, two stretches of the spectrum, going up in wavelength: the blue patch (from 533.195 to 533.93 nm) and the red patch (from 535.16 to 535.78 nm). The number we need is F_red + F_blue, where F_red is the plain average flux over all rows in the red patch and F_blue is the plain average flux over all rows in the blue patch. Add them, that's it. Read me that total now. 20.8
